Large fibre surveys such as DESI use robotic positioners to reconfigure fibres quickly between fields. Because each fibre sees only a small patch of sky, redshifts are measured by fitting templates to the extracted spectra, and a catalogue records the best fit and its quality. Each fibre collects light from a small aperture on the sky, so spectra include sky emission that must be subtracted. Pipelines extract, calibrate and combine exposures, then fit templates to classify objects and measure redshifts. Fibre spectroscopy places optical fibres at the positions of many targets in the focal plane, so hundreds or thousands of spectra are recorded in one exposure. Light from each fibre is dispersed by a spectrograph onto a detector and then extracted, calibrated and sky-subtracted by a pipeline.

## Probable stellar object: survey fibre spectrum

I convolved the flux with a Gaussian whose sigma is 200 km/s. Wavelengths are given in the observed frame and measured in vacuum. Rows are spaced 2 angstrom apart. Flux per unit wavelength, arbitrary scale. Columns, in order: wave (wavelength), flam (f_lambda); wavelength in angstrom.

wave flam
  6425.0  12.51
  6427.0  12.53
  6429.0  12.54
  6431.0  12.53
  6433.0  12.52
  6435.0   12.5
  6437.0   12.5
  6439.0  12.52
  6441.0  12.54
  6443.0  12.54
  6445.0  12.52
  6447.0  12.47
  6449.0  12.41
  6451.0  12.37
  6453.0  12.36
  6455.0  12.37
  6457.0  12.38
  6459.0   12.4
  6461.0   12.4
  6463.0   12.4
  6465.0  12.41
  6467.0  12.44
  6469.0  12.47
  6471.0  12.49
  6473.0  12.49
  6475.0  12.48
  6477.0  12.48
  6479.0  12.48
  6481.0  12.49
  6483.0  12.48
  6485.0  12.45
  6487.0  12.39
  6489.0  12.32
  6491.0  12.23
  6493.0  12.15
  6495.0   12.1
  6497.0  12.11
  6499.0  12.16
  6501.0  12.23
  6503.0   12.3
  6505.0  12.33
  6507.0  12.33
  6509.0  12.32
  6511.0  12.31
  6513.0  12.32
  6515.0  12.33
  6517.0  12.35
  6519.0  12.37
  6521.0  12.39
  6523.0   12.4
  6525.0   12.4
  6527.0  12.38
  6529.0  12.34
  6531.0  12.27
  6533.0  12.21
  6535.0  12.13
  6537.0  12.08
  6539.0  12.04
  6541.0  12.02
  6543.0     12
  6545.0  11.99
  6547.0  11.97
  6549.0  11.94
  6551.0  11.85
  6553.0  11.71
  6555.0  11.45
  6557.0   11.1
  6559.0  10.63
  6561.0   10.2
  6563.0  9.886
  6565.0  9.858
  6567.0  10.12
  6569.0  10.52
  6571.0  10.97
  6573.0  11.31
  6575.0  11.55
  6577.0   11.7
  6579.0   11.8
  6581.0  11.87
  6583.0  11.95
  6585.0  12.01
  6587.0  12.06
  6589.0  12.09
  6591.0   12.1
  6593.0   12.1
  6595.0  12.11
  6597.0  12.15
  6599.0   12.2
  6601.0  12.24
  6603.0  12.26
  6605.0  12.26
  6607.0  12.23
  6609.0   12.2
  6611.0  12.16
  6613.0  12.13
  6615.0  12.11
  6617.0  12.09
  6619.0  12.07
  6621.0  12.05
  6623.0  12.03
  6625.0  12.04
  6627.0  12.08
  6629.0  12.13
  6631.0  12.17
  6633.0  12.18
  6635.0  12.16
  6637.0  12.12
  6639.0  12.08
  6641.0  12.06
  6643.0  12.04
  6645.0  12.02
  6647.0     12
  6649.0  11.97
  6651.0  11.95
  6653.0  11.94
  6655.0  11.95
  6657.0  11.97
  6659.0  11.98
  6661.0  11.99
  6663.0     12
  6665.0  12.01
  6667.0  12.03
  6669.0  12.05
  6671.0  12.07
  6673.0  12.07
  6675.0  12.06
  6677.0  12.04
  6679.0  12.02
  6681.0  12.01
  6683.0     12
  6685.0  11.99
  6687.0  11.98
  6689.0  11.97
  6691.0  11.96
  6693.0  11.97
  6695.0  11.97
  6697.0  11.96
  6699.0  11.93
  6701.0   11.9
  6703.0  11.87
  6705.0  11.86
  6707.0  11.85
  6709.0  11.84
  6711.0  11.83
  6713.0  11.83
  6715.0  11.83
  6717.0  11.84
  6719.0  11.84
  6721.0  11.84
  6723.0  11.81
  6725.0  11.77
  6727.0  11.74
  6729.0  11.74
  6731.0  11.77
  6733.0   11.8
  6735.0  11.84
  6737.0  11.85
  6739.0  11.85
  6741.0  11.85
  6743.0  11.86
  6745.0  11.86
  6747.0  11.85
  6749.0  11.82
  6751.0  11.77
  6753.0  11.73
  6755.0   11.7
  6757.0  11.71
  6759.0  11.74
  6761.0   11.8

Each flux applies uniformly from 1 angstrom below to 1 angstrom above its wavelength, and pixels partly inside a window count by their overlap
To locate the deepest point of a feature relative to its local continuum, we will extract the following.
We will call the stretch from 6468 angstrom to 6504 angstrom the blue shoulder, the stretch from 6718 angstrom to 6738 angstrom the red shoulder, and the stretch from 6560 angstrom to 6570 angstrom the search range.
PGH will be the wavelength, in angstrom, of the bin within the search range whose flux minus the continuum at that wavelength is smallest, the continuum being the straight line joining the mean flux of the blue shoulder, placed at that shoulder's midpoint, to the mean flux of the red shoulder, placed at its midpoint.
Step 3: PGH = 6565.0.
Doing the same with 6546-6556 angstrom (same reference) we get 6555.0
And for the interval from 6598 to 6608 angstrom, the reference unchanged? 6599.0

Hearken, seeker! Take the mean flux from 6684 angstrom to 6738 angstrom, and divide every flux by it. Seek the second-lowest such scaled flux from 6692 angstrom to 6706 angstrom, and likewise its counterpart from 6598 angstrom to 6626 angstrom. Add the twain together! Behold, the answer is 2.02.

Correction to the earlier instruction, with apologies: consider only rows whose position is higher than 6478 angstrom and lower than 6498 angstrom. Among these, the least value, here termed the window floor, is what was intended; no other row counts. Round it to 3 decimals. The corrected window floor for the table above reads 12.100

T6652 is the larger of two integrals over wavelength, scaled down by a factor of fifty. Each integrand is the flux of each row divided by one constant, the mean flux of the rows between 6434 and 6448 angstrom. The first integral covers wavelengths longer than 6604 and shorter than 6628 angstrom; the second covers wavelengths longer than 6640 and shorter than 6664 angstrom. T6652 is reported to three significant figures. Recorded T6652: 0.465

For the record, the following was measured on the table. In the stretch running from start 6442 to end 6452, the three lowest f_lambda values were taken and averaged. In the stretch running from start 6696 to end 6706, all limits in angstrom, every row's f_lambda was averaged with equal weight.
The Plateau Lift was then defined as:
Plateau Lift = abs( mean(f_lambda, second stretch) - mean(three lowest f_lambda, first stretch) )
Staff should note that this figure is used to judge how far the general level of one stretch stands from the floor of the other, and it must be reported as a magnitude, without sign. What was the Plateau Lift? 0.5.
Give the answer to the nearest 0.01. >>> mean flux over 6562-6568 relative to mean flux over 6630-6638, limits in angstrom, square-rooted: 0.90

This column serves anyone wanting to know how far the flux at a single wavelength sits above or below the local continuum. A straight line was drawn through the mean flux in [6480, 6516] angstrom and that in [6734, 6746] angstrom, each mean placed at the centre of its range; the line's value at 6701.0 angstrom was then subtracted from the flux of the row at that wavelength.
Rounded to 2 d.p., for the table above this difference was -0.02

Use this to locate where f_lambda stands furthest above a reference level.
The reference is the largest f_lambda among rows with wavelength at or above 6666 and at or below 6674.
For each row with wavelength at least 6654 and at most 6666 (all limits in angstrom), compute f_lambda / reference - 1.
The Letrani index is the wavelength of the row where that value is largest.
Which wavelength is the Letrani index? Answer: 6665.0 angstrom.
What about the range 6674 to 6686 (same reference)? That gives 6675.0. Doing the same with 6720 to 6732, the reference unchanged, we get 6721.0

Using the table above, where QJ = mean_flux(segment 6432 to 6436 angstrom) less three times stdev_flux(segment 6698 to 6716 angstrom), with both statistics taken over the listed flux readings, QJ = 12.4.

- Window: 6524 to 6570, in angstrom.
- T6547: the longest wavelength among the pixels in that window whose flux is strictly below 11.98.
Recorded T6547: 6569.0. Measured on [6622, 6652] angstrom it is 6651.0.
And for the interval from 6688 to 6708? 6707.0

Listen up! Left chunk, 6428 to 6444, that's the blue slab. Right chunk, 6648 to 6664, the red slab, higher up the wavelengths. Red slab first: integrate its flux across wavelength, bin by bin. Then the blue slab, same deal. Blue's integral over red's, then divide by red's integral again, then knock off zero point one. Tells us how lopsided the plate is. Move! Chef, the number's -0.0945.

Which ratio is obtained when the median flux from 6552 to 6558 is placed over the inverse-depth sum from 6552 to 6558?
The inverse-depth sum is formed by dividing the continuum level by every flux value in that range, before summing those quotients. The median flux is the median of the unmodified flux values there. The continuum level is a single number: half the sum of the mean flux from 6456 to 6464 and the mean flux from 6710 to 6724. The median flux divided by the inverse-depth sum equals 3.6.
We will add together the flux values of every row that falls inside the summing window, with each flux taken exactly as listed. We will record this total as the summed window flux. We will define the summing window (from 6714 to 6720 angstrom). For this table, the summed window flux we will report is 35.5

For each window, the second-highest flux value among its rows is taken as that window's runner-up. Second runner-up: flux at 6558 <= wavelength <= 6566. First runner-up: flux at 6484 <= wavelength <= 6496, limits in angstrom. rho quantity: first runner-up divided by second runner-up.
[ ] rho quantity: 1.21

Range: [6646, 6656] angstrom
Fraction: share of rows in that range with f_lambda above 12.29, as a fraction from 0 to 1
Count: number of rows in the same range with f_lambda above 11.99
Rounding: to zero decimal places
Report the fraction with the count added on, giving 1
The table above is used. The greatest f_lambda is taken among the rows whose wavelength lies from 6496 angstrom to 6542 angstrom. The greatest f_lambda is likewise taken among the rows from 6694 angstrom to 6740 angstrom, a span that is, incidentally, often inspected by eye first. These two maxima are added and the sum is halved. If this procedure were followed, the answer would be 12.2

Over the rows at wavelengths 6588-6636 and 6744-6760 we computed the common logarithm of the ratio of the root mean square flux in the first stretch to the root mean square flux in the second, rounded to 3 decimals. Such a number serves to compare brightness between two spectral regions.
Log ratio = 0.013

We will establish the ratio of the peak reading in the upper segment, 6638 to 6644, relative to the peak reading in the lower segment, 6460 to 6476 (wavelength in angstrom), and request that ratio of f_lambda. 0.967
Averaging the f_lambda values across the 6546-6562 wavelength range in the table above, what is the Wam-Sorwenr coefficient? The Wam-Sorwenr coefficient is 11.4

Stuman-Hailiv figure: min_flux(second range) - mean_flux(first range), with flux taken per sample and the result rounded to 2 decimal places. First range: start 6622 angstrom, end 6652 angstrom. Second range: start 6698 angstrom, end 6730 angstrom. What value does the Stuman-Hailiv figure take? -0.33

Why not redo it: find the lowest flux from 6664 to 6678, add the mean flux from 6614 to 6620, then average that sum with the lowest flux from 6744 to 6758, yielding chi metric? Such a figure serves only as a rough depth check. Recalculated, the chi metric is 17.9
